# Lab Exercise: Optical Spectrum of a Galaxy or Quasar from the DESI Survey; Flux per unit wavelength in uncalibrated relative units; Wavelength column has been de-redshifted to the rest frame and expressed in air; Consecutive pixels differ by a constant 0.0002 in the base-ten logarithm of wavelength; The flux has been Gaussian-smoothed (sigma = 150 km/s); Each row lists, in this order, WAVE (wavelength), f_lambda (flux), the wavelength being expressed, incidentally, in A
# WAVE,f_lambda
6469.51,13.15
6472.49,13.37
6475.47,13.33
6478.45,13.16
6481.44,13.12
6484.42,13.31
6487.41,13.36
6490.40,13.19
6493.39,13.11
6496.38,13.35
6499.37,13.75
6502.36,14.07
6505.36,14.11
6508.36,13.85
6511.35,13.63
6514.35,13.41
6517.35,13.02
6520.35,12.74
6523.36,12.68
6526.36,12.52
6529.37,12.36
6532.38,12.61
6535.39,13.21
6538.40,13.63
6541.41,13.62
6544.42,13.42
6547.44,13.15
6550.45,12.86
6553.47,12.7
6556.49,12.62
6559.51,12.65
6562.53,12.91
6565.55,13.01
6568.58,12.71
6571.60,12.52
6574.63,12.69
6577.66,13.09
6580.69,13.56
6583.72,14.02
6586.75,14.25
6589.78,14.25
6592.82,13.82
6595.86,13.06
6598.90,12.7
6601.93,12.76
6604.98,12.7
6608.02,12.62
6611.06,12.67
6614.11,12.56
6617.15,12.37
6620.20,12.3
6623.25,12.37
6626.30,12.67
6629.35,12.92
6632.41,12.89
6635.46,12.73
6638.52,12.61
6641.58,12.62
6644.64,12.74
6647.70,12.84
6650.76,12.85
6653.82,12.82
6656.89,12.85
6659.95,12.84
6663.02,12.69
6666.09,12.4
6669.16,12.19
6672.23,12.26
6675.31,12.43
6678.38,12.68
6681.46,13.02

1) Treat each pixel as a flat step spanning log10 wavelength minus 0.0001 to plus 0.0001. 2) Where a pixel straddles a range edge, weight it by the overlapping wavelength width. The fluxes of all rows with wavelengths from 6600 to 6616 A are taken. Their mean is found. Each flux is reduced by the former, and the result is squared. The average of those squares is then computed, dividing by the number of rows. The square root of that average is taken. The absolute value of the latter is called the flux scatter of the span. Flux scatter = 0.068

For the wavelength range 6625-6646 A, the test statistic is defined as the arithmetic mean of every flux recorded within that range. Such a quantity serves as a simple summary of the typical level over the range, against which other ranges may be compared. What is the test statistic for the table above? 12.7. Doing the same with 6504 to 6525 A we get 13.3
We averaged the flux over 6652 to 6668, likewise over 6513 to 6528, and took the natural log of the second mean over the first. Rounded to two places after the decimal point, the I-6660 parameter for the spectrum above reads 0.01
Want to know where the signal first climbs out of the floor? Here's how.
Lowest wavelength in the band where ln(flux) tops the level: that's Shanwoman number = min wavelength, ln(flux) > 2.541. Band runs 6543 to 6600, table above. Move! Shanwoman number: 6544.42 A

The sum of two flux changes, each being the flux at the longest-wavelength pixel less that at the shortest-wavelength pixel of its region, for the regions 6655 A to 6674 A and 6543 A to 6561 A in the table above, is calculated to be -1.4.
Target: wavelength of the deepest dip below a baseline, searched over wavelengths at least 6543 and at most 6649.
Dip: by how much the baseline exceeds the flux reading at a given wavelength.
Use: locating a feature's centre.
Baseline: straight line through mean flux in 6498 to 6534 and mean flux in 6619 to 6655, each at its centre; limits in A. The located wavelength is 6620.20 A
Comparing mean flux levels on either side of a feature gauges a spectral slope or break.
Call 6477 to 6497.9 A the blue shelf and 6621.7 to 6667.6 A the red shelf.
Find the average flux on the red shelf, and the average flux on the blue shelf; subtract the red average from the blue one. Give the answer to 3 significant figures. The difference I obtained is 0.506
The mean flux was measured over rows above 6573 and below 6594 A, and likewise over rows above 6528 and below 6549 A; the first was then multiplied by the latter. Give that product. 180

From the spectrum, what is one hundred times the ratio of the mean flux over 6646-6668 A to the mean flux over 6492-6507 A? 93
